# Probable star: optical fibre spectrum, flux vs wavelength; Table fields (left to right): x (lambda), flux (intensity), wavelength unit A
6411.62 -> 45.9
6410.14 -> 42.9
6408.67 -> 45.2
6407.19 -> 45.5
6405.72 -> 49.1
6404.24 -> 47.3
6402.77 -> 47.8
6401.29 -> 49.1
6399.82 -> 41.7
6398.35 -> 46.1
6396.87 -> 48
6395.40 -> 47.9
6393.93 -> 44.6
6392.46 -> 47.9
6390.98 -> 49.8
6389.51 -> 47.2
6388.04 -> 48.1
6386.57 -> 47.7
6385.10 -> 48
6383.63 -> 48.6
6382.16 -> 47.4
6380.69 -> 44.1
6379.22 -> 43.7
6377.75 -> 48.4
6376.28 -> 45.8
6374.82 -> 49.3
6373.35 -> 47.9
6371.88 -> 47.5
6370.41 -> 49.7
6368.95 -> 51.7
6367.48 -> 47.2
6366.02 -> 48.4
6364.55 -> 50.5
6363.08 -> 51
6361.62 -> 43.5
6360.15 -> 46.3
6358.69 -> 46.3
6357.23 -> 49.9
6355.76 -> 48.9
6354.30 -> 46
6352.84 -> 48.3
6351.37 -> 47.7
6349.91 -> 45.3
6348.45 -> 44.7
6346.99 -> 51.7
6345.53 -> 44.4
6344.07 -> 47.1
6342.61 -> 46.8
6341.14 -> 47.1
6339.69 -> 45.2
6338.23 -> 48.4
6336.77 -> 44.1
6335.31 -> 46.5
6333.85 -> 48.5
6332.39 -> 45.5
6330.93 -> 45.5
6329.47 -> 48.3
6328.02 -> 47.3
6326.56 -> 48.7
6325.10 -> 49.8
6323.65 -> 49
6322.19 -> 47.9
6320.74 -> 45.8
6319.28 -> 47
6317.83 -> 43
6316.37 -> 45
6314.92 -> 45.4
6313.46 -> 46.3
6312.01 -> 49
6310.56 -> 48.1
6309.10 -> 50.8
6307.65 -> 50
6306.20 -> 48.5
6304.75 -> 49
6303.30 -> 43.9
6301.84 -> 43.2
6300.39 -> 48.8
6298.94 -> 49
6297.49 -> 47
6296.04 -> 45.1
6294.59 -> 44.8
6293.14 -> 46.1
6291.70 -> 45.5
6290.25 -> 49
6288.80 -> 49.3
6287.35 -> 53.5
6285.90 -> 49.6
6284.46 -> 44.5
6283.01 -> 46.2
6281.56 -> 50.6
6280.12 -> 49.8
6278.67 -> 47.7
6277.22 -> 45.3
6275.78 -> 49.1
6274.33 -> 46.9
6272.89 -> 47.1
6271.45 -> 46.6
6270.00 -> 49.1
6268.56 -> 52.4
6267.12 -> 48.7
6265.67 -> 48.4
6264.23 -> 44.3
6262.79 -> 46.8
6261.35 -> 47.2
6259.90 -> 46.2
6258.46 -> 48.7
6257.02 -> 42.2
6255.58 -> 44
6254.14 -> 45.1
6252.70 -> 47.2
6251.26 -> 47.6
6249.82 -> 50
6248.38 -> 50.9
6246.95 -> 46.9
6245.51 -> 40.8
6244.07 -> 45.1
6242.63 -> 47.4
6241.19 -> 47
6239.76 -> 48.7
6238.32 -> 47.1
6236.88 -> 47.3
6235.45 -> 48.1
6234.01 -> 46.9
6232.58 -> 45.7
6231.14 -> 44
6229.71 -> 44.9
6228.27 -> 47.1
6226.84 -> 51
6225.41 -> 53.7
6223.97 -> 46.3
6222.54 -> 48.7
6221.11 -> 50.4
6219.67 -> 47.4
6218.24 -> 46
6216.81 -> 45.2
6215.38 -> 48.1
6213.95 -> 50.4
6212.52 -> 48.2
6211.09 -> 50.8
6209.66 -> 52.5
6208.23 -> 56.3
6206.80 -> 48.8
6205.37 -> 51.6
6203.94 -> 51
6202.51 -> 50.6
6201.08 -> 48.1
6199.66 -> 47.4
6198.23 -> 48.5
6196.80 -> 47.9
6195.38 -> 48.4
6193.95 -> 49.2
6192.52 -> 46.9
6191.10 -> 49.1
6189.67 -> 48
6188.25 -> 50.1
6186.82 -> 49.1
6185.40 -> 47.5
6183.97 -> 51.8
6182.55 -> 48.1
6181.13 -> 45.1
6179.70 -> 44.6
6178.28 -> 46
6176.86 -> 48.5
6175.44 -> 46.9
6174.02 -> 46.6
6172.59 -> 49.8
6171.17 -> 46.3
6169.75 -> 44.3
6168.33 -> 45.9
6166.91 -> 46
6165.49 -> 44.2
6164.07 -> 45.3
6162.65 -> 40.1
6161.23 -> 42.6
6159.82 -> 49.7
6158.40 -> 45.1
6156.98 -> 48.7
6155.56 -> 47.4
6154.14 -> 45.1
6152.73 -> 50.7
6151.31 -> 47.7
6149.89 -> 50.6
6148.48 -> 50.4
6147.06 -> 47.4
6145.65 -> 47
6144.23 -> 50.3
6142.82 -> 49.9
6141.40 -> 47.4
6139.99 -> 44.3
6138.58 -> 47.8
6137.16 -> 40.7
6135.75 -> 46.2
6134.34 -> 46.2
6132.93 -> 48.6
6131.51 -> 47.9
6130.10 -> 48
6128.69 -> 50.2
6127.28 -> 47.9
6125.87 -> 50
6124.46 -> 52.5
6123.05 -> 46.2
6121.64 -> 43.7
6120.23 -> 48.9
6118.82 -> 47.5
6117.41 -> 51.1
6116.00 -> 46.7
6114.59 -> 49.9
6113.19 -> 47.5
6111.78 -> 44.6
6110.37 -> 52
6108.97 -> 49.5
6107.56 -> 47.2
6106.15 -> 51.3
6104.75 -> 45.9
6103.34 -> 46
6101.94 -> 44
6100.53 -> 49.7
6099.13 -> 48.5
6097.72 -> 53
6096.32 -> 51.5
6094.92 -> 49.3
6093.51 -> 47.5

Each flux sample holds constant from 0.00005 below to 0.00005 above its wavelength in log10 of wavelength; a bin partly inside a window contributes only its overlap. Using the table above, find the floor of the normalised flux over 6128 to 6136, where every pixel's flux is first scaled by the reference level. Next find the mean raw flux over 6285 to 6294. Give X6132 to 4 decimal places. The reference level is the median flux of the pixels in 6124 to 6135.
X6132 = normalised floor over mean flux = 0.0196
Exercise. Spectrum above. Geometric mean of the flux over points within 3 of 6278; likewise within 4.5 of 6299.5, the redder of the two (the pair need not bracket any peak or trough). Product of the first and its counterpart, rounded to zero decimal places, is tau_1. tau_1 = 2211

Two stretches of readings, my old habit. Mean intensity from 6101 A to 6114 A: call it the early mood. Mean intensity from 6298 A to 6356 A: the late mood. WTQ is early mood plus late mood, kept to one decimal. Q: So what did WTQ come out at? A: 94.7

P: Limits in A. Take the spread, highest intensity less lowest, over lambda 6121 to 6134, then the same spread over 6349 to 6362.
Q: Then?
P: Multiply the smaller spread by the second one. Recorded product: 41.0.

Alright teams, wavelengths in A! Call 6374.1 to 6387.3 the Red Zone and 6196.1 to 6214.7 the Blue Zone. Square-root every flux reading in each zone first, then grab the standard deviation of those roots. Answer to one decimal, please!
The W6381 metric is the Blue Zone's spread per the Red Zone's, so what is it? 1.2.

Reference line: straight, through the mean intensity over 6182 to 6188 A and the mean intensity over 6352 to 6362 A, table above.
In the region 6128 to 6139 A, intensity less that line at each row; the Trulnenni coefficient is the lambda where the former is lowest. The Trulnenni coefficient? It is 6137.16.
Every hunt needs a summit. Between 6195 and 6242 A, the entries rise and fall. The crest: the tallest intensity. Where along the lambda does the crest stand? 6208.23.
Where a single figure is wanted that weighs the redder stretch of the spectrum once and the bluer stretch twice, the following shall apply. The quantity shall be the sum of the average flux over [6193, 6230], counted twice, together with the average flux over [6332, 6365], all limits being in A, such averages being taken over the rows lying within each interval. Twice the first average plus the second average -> 145.5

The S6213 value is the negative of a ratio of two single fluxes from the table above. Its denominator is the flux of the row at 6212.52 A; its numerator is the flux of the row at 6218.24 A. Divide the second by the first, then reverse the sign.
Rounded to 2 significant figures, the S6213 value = -0.95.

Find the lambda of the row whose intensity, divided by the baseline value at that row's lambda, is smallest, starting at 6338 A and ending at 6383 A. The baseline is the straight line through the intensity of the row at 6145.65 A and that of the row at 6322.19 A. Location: 6361.62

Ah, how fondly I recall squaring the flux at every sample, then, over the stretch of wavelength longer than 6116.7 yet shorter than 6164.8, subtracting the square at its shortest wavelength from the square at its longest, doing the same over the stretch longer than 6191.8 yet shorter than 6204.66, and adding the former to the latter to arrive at -158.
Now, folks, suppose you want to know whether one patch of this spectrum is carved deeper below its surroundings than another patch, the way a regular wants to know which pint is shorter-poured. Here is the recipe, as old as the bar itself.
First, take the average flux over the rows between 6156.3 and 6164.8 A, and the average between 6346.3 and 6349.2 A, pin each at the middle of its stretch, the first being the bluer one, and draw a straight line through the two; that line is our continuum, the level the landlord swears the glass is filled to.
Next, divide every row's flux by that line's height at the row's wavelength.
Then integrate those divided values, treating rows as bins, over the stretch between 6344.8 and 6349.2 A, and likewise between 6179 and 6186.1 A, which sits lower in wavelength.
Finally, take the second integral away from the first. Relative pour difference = -3.1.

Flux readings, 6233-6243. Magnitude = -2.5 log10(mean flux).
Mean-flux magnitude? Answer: -4.19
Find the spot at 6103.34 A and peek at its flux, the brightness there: 46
